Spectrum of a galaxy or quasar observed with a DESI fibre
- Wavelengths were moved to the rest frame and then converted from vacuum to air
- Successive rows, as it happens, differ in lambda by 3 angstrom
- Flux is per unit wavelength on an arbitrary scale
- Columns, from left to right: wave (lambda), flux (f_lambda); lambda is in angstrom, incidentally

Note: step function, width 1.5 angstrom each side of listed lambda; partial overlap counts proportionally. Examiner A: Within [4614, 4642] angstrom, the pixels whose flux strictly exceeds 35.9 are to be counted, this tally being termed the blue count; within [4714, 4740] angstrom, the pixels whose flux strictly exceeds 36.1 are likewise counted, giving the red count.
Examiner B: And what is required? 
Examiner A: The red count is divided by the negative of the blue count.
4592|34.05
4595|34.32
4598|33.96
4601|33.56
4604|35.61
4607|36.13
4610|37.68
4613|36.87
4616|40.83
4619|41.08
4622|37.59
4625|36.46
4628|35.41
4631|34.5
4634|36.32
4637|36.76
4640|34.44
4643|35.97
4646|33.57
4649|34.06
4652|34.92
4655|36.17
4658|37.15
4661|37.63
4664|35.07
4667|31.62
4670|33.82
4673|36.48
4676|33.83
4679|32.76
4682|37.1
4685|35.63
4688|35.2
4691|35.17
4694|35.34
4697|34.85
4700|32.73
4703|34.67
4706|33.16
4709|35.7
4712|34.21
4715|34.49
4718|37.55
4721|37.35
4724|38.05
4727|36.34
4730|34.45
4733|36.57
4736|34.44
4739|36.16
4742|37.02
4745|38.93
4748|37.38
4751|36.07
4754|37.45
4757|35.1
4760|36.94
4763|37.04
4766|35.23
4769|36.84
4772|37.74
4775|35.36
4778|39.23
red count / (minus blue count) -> -1.0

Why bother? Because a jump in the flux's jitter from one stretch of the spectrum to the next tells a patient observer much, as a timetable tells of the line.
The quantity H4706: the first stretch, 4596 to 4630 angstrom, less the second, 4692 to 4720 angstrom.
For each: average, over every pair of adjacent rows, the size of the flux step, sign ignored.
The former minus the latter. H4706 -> -0.16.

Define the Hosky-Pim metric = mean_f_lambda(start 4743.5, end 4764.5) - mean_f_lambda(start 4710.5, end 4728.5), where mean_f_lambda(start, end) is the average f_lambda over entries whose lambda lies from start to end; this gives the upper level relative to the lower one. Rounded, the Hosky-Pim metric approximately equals 0.66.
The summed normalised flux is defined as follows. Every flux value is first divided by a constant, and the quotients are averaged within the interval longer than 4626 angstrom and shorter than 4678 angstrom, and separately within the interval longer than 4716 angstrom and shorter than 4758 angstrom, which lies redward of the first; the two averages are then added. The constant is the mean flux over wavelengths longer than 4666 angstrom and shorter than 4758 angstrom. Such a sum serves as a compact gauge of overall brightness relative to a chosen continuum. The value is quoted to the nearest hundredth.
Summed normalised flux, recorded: 2.02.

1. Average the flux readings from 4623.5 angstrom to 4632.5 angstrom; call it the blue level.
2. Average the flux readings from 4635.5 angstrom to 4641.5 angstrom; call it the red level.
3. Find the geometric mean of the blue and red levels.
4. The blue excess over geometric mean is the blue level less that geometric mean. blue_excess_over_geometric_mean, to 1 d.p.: -0.1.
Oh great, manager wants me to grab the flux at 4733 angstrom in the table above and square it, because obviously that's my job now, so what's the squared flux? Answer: 1337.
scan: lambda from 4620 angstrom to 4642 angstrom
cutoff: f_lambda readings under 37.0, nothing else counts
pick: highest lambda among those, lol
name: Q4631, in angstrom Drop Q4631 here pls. 4640 angstrom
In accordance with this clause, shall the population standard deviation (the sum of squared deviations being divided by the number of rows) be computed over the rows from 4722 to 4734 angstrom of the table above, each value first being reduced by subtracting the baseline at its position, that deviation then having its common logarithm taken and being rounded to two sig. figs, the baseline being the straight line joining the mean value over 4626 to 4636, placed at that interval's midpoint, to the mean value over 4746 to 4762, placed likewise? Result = 0.11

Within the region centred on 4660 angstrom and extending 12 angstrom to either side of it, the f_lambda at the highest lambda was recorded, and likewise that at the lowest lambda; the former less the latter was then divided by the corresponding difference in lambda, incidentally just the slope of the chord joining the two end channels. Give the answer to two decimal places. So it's -0.01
